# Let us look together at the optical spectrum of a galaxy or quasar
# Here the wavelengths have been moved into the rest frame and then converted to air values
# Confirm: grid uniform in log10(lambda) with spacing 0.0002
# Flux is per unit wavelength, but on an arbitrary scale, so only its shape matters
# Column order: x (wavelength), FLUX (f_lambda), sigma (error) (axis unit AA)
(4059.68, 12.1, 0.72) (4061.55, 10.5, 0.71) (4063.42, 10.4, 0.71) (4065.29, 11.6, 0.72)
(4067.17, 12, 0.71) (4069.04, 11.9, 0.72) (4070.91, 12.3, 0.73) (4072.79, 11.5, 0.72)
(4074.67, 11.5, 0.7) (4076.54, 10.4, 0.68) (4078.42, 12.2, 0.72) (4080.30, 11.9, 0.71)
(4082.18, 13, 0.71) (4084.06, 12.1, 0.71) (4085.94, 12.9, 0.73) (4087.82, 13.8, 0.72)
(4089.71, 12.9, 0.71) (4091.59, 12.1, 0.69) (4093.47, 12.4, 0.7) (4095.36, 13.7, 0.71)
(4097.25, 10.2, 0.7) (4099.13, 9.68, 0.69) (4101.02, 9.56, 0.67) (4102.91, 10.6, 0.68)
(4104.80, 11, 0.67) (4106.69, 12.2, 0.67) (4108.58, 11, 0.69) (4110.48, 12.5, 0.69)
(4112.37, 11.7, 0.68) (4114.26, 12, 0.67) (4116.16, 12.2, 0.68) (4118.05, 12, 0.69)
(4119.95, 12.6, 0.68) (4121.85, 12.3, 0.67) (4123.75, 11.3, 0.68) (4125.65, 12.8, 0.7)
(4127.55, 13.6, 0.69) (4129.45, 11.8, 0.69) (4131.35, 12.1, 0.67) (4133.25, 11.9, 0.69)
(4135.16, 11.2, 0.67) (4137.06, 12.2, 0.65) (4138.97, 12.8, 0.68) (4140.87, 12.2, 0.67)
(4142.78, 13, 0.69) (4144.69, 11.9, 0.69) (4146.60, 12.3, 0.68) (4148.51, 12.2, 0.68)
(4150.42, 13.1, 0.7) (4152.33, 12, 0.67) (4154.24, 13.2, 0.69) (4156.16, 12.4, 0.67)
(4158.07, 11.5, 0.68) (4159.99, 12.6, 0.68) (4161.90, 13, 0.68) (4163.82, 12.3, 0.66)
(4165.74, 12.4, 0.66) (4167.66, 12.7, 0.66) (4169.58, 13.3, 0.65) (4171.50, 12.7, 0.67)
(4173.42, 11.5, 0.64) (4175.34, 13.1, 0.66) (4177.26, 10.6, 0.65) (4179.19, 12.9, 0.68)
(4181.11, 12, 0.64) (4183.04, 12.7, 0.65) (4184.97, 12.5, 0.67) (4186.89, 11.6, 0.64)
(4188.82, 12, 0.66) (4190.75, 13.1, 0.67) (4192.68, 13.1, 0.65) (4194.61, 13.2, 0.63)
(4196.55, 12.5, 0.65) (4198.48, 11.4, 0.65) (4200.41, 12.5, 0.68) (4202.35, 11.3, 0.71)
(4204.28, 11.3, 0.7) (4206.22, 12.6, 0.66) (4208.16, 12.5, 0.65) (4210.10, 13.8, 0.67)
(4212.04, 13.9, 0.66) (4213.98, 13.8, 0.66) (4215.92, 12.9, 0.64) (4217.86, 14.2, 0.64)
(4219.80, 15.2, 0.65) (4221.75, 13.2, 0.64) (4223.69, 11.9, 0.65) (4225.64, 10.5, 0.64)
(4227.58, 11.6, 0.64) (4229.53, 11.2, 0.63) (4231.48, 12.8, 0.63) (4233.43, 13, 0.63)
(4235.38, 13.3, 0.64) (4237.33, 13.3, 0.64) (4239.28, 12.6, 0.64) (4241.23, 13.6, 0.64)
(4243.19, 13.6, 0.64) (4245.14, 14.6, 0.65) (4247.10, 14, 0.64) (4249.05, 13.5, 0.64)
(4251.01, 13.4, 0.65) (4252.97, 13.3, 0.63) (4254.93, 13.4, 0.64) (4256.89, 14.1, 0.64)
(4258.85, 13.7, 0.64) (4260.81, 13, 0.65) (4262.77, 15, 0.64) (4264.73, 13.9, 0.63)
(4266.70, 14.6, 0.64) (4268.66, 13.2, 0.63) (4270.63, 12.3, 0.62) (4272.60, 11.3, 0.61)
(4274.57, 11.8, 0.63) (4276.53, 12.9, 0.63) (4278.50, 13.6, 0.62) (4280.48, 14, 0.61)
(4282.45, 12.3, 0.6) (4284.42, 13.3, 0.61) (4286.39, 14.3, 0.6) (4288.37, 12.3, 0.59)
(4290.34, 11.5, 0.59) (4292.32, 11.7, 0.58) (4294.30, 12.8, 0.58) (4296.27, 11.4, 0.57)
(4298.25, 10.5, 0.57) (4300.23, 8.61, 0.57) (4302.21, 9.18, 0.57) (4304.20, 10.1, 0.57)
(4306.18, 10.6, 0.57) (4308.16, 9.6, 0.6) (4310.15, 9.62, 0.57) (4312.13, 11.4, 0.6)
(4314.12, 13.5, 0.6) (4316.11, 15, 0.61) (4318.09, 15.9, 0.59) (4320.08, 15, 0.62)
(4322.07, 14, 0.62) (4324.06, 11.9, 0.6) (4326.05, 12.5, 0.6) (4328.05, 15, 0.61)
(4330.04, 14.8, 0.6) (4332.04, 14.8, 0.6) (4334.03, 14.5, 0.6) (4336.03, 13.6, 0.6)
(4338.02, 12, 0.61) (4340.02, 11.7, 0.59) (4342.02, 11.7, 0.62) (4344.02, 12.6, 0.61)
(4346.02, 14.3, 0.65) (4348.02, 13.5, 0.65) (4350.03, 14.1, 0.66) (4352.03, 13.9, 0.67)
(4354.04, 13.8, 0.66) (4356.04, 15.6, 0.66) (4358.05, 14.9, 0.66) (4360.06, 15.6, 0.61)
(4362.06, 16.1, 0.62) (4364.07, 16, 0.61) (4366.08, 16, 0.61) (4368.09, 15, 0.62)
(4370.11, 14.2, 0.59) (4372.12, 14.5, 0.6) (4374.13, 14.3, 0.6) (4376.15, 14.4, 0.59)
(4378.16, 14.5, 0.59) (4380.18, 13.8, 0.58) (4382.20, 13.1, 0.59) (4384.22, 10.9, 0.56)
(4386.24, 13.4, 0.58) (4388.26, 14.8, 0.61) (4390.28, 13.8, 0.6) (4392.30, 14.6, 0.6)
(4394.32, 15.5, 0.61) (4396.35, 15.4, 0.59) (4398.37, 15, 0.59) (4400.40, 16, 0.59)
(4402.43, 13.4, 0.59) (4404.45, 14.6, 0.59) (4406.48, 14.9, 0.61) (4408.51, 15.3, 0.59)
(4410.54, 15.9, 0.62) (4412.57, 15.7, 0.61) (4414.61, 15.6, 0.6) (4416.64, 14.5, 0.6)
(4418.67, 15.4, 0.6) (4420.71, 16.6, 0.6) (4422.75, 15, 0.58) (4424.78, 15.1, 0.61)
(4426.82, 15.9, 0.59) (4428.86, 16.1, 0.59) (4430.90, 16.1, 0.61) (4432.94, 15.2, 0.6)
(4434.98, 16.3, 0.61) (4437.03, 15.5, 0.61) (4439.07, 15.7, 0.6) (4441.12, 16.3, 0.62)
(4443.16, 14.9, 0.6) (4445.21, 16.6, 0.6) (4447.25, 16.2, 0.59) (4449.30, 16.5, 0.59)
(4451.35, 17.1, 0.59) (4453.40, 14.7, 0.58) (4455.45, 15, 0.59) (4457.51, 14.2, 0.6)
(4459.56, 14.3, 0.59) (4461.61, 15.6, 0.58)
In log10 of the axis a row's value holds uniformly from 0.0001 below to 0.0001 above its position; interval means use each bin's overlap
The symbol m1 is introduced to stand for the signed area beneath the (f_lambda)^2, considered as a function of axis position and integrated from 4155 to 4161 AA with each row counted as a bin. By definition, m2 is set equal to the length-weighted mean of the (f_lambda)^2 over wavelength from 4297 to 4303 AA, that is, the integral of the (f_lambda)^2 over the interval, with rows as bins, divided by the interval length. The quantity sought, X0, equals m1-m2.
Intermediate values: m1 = 896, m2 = 91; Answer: 804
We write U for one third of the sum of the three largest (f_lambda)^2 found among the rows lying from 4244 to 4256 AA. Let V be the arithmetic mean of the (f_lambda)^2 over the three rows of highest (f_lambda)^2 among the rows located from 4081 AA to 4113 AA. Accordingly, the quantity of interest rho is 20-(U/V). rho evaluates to 18.9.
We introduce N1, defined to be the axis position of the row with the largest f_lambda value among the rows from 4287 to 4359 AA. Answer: 4318.09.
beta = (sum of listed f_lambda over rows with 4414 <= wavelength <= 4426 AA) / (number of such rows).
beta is 15.4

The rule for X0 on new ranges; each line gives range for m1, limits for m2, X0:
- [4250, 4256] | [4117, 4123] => 922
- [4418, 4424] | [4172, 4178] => 1332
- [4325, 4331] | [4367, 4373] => 983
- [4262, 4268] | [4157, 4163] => 1095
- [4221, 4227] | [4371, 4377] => 636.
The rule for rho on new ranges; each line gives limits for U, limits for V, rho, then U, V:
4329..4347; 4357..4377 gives 19.2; 216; 257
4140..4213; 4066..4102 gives 19.0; 187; 182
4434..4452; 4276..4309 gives 18.6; 280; 195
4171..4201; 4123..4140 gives 19.0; 172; 171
